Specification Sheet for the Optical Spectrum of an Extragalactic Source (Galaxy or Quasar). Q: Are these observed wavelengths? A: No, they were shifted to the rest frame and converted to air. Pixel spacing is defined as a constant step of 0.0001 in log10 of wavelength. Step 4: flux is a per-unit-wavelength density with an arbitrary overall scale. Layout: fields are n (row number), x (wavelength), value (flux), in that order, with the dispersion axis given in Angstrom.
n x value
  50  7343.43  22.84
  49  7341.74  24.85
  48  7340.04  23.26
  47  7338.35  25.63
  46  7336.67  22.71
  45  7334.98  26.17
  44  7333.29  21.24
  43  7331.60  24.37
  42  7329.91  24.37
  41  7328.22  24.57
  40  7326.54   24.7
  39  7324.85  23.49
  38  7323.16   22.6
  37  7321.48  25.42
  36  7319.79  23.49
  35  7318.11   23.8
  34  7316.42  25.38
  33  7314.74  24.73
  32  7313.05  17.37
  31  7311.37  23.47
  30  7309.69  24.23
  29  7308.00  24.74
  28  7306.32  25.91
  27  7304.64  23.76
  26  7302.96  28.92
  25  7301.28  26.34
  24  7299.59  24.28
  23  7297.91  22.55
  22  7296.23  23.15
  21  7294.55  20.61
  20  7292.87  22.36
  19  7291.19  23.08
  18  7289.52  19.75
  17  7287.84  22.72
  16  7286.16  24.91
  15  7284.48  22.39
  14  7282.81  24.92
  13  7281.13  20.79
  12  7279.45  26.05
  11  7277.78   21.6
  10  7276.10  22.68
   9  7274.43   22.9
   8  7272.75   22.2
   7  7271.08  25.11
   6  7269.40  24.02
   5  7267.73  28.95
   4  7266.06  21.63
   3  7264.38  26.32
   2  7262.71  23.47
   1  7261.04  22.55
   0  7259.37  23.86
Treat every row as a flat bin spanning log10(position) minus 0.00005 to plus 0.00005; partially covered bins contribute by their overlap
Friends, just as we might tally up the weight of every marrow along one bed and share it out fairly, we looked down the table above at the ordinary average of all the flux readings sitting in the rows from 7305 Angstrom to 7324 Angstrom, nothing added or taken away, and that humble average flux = 23.7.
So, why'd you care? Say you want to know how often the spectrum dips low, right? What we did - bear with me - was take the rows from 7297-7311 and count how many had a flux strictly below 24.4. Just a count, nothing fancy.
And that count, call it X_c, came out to 4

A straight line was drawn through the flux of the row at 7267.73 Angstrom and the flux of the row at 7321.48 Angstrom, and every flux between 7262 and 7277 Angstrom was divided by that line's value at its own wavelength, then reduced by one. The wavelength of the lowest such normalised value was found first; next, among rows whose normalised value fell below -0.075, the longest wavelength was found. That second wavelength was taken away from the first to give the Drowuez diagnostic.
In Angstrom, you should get -10.0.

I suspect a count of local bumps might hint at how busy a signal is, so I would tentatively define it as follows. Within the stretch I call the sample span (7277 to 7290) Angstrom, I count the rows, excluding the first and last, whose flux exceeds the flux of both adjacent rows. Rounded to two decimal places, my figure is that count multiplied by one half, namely 1.50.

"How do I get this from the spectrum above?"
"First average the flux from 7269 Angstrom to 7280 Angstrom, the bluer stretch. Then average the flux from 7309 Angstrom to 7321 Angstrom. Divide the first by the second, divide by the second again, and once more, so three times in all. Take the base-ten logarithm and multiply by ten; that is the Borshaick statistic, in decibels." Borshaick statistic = -27.3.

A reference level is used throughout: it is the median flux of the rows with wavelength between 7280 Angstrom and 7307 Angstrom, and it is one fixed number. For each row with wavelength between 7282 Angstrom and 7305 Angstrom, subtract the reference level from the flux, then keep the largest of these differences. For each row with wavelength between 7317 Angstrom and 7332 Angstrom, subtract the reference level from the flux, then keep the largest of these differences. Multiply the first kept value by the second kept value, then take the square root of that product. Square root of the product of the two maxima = 3.7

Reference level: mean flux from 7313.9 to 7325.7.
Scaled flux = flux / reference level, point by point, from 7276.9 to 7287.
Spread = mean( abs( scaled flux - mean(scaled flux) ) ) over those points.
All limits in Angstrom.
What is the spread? 0.08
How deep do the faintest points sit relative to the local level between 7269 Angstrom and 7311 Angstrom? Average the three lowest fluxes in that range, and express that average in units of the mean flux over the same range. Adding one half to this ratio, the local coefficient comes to 1.36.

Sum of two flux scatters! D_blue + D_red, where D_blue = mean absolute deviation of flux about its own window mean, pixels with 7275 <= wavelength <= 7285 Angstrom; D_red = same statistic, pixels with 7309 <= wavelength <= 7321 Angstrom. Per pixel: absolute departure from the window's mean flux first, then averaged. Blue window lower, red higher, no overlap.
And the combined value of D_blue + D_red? 3.3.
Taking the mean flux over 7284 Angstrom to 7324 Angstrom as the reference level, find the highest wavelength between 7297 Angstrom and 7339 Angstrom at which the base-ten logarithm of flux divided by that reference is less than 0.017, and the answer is 7336.67 Angstrom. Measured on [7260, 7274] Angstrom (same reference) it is 7272.75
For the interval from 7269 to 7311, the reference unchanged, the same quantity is 7309.69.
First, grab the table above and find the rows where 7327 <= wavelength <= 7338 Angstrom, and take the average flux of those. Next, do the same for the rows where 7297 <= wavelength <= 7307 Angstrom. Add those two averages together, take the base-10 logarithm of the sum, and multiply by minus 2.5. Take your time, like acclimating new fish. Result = -4.23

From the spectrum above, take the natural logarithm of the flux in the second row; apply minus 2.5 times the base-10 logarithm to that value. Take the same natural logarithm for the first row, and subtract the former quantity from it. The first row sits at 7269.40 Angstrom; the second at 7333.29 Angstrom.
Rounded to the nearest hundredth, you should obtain 4.39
